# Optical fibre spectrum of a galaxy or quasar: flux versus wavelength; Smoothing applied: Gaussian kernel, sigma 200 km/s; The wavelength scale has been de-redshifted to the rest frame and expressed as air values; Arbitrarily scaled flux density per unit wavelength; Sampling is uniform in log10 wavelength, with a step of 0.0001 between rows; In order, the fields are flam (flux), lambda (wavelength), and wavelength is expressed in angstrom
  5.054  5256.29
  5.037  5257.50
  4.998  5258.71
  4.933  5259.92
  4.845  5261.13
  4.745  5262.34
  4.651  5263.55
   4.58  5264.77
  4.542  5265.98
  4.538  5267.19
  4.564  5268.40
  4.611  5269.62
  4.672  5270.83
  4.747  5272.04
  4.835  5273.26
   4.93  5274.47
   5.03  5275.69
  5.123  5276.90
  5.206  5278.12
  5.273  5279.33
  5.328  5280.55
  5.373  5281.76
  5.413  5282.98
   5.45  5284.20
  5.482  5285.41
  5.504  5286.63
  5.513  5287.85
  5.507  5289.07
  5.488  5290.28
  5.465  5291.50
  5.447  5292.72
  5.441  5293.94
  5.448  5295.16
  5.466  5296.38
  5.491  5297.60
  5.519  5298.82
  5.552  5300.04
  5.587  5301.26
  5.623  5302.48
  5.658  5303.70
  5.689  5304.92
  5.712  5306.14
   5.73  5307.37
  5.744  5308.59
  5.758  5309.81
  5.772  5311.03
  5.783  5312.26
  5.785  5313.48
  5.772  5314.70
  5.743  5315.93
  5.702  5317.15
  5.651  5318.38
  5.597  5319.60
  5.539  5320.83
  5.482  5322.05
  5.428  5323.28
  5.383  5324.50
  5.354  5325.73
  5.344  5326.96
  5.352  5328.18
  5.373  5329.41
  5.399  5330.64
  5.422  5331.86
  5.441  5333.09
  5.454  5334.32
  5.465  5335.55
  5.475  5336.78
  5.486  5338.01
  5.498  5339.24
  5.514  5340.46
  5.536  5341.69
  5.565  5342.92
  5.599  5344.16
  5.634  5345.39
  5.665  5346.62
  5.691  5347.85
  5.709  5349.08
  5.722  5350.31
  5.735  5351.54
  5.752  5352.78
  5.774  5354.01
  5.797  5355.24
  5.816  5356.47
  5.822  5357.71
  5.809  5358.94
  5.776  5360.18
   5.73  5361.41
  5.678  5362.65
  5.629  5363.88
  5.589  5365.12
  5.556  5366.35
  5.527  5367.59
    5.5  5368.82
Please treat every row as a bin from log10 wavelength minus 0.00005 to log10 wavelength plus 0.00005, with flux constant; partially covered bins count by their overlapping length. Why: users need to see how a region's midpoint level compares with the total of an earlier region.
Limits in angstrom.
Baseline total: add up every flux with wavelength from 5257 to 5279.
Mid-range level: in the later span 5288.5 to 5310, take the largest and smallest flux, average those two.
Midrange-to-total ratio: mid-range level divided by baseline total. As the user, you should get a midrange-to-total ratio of 0.065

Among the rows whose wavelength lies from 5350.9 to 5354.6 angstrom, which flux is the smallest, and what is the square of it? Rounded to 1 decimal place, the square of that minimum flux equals 32.9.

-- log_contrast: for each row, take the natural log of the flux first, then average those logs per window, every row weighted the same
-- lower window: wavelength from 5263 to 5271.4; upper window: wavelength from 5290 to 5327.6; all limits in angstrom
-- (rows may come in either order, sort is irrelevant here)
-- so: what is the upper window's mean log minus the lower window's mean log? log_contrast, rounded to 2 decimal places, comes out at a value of 0.20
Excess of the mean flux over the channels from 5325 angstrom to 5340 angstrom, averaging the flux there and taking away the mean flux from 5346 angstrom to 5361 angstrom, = -0.33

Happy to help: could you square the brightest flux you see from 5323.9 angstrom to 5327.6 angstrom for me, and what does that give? 29.0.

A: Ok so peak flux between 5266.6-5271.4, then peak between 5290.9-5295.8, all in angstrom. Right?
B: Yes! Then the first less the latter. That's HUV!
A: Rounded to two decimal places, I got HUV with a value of -0.79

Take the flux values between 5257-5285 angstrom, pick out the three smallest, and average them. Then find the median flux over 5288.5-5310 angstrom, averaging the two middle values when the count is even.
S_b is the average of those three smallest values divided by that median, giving 0.82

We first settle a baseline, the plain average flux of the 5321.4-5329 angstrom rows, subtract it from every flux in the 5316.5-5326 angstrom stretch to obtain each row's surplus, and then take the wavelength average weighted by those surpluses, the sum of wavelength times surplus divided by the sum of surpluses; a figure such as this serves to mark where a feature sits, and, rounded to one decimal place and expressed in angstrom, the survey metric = 5318.8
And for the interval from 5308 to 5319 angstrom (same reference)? 5313.2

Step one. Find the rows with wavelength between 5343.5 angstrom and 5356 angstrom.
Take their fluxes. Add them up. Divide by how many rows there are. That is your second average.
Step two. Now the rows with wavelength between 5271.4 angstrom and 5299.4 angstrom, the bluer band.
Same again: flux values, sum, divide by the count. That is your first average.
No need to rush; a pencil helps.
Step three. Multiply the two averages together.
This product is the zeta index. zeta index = 30.4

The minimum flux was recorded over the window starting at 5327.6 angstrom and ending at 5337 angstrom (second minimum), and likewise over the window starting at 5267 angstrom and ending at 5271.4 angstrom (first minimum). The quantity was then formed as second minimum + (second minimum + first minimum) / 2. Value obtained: 10.3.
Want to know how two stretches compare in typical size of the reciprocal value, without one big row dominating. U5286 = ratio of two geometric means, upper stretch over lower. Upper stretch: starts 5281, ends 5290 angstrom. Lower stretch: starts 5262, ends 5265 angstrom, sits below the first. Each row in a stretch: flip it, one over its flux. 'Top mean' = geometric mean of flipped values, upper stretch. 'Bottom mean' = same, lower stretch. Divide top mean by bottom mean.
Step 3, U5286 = 0.853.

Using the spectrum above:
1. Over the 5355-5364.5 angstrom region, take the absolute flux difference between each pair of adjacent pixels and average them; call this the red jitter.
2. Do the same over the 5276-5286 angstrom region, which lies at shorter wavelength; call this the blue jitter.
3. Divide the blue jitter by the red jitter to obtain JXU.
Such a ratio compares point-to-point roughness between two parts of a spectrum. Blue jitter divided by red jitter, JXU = 1.6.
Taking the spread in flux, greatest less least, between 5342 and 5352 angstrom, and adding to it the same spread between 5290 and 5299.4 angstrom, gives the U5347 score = 0.25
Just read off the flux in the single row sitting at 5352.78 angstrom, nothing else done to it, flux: 5.752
